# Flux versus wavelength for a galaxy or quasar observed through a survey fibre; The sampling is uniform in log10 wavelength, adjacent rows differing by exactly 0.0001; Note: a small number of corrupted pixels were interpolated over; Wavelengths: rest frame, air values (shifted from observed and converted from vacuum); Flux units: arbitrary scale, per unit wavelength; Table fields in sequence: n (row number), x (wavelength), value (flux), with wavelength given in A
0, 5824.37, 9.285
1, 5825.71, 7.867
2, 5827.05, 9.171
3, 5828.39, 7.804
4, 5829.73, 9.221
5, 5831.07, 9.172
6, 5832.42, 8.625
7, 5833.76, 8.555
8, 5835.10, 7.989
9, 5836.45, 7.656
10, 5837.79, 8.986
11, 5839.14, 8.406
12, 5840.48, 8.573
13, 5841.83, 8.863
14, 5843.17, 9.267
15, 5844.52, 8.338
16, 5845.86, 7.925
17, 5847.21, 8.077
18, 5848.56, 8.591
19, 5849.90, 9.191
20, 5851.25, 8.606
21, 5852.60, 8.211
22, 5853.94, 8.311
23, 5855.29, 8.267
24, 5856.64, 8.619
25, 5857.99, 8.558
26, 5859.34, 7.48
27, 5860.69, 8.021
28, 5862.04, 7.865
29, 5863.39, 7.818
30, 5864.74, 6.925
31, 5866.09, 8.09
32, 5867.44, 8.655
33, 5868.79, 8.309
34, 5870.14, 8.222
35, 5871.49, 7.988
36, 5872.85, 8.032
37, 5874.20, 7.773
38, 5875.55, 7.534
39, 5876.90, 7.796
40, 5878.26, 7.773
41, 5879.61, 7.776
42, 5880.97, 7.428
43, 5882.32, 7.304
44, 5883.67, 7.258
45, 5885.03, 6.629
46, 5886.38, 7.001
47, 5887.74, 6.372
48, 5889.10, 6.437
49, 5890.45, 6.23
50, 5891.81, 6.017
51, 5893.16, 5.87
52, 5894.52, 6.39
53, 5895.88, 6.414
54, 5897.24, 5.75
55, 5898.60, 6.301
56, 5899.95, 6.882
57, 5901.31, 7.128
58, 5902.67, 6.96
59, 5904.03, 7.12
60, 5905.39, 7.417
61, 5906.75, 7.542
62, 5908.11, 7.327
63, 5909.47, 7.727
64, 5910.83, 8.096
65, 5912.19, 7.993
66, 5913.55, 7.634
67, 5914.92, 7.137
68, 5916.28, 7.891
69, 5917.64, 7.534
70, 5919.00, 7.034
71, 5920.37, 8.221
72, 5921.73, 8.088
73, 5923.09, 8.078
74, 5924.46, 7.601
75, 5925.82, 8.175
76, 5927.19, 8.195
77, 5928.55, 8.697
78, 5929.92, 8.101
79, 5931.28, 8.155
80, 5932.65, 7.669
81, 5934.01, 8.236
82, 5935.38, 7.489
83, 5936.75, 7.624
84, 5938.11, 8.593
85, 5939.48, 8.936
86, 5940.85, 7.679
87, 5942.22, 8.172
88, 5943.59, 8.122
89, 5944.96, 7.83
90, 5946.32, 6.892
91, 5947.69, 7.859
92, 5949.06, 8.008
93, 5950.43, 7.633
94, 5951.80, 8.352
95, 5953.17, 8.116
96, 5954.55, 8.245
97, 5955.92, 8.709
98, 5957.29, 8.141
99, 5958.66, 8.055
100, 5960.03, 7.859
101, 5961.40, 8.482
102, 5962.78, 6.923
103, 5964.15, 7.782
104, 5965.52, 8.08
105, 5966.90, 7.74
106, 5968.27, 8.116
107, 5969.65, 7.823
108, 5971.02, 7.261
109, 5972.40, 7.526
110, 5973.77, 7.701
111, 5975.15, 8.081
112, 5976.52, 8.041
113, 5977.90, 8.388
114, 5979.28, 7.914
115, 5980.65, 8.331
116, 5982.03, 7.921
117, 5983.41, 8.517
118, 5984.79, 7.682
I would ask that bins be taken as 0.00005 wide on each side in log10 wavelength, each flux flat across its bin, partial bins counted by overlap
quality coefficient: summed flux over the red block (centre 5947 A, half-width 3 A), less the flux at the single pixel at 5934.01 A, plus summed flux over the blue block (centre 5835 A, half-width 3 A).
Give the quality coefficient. 64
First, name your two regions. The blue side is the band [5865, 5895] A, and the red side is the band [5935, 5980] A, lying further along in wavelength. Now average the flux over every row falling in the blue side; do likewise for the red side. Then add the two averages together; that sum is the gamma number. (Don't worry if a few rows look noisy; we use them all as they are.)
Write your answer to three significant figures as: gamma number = 15.3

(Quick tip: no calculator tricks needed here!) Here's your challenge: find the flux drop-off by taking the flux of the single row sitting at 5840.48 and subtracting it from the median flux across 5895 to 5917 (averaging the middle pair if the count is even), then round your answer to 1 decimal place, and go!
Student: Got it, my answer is -1.3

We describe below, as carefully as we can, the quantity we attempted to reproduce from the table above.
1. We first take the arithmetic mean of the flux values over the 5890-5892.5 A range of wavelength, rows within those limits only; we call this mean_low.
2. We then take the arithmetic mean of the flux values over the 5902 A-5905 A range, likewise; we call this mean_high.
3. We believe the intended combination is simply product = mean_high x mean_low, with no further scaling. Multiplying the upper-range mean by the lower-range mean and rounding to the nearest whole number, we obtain 43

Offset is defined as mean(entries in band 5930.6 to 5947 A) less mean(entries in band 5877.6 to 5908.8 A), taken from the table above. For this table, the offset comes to 1.1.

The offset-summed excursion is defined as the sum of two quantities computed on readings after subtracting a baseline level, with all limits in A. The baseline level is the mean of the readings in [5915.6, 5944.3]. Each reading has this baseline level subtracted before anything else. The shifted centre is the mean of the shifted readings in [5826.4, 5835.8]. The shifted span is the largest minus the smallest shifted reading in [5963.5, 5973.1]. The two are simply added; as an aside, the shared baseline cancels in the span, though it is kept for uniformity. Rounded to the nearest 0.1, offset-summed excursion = 1.5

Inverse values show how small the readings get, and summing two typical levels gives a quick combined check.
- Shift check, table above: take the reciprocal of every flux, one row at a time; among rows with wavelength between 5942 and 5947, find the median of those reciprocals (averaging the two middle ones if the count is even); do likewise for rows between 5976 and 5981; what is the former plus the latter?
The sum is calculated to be 0.248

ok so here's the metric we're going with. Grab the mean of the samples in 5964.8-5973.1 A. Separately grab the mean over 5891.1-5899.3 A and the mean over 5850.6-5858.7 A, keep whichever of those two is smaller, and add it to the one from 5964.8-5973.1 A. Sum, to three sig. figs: 13.9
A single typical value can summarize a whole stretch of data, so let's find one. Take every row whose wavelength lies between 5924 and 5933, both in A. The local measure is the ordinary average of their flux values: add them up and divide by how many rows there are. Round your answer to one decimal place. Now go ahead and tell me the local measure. 8.1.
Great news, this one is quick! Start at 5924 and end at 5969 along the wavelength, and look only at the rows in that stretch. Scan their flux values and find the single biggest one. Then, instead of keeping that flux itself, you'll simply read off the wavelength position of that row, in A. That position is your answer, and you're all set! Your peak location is 5939.48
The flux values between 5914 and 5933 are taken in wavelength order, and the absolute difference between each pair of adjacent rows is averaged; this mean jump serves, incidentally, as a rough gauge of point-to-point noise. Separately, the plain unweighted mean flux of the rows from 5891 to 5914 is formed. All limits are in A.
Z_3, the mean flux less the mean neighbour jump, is 6.5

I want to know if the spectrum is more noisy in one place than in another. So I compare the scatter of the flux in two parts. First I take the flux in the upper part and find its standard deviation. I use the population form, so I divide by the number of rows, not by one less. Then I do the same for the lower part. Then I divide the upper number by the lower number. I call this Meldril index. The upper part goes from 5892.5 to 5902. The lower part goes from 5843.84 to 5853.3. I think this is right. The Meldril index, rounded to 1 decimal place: 1.2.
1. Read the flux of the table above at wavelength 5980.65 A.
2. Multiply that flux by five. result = 42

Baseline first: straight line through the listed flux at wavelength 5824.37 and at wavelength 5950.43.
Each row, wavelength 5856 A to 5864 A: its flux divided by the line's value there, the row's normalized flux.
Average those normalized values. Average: 0.91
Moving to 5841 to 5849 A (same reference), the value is 0.94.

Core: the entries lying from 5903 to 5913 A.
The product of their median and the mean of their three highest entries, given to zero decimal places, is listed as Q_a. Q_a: 60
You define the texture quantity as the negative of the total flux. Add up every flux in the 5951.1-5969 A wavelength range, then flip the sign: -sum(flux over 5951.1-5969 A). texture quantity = -105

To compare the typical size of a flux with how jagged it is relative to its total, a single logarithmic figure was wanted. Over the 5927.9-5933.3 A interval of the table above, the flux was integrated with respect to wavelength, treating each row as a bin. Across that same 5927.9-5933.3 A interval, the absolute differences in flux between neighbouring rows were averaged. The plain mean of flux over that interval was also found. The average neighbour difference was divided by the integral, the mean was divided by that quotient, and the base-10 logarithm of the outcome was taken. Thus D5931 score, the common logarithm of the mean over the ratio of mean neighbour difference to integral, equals 2.98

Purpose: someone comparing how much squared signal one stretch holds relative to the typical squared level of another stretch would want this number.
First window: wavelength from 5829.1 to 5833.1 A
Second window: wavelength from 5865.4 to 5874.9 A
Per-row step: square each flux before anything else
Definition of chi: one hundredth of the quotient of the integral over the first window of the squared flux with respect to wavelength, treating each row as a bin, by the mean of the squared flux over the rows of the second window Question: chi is 0.049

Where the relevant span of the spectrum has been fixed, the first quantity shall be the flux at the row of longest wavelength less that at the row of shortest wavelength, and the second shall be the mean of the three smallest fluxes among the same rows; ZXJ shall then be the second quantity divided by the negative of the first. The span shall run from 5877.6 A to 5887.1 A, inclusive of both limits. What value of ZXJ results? 9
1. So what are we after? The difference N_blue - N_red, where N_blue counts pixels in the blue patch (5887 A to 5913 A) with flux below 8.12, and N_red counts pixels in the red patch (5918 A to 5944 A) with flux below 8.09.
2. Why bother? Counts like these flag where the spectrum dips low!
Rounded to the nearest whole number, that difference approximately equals 11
